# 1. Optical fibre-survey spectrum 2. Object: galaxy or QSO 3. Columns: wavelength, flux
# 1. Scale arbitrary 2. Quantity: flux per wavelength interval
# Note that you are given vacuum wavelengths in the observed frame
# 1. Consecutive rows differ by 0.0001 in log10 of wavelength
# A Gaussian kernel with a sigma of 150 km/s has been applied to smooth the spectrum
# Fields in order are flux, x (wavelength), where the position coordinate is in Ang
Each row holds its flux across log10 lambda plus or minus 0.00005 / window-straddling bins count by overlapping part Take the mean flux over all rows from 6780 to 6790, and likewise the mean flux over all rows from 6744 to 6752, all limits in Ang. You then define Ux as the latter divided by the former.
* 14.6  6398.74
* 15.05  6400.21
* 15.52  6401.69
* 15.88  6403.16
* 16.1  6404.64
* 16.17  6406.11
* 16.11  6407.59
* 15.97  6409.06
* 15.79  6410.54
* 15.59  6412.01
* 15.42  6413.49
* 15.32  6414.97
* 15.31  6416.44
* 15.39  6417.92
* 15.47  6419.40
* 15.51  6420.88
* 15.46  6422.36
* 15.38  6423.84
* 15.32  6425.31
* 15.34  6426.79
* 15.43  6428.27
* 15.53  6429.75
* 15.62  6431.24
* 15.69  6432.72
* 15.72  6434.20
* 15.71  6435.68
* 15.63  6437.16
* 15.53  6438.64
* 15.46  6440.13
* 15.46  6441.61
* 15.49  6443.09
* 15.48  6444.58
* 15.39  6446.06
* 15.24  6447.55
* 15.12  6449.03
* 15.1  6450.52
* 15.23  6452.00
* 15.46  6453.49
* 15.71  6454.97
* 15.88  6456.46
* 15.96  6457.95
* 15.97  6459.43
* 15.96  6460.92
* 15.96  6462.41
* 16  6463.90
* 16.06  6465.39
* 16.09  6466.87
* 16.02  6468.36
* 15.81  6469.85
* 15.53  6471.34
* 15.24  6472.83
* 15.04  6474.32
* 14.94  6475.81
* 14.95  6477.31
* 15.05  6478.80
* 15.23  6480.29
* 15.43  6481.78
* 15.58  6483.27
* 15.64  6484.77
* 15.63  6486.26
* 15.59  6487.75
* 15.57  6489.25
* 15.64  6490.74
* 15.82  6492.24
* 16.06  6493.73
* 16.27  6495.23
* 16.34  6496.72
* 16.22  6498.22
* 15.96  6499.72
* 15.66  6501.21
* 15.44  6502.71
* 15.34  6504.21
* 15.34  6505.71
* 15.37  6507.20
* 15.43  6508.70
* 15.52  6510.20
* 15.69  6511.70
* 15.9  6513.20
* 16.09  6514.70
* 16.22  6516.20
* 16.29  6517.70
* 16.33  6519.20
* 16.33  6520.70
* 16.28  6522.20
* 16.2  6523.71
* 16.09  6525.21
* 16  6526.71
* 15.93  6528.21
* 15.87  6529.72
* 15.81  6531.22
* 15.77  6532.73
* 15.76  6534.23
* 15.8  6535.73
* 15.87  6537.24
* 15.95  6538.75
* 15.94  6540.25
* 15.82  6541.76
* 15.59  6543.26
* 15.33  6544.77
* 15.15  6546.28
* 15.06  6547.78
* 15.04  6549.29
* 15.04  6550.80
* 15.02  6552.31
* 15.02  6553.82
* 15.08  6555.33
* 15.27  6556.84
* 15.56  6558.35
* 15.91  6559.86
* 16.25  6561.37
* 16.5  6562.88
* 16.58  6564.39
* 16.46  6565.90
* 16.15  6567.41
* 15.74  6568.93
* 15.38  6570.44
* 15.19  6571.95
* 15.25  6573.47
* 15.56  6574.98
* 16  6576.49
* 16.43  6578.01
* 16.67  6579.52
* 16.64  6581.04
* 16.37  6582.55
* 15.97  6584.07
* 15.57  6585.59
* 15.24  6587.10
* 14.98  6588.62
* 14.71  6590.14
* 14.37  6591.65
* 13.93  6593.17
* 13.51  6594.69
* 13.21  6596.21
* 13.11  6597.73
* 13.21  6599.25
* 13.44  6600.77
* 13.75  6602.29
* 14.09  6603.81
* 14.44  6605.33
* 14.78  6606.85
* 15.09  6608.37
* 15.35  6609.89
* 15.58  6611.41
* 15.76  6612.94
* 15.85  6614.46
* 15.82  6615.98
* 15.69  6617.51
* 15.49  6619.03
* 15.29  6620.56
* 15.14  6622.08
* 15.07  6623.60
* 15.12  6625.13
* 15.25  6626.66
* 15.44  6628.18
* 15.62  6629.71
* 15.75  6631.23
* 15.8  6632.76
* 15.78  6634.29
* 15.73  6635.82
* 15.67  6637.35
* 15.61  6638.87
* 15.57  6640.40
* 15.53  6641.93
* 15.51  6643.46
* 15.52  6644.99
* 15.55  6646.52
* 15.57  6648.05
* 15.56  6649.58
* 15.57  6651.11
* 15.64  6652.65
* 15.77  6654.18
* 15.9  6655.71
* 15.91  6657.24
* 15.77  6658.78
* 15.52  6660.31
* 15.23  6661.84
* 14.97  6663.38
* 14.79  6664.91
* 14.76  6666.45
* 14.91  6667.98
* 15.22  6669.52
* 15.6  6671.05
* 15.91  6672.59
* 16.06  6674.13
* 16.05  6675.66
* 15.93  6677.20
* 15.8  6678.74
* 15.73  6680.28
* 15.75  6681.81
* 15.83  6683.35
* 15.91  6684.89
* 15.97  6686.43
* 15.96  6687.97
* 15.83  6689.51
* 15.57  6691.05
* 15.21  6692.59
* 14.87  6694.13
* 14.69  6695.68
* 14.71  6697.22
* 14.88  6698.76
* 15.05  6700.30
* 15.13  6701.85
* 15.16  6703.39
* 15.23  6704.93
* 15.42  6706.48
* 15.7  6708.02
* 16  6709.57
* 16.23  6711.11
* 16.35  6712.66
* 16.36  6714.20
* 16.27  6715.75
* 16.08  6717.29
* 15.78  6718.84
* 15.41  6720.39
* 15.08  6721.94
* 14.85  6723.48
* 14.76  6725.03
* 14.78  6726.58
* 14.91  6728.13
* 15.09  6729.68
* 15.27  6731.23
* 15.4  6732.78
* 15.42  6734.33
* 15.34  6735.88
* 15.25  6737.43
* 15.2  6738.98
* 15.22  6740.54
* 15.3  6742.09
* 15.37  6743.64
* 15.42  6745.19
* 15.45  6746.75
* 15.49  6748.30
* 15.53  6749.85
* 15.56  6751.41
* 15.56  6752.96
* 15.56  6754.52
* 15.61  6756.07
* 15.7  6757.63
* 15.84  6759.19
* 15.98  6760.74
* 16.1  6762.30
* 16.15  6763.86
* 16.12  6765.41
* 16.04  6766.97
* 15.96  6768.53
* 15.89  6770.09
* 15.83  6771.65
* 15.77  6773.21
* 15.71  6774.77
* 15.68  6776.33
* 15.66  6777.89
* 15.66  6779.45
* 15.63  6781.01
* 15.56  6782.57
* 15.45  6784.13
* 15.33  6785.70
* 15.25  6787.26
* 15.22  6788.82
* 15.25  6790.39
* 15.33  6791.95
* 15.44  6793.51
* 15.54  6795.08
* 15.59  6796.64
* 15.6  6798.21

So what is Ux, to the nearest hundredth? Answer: 1.01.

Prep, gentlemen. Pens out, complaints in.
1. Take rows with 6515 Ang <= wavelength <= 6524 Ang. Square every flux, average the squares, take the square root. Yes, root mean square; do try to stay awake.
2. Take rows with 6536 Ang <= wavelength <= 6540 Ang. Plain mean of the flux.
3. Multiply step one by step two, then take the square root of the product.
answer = 16.1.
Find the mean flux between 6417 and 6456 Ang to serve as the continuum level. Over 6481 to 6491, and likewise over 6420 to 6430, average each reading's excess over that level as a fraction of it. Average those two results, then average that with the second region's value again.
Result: 0.000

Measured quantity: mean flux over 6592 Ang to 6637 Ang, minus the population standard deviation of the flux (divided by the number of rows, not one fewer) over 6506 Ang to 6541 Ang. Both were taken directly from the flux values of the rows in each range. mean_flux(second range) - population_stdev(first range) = 14.6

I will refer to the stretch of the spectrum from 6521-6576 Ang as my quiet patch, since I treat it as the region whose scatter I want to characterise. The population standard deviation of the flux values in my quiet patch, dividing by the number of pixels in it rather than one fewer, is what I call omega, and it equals 0.46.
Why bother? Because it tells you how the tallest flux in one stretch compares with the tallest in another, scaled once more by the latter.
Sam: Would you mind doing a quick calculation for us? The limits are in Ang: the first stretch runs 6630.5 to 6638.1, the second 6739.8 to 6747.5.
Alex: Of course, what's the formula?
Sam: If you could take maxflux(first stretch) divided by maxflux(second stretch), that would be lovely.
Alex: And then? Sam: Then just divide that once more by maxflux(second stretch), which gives 0.066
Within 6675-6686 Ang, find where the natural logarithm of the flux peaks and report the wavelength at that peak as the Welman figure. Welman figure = 6675.66 Ang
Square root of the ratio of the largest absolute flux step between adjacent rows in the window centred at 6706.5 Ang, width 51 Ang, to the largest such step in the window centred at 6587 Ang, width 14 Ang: 0.92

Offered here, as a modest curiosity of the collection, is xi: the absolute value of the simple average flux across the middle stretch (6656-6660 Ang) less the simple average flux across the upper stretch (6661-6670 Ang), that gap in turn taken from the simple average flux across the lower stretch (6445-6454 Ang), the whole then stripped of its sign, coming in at 14.4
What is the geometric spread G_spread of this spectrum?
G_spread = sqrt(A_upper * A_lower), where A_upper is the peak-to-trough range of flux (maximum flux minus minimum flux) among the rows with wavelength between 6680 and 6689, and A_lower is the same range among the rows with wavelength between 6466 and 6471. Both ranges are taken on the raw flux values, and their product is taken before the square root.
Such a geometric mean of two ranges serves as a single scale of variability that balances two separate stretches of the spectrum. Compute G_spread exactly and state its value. 0.26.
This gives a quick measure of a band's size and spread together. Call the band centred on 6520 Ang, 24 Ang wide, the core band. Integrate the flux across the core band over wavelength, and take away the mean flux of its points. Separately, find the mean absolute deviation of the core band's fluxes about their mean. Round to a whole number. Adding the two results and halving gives 184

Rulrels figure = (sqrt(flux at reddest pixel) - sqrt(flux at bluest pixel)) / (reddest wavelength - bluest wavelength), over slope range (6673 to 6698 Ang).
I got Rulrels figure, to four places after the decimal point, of -0.0075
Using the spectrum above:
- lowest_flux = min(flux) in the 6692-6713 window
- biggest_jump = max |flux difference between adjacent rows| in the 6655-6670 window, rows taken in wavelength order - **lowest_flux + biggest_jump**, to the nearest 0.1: 15.0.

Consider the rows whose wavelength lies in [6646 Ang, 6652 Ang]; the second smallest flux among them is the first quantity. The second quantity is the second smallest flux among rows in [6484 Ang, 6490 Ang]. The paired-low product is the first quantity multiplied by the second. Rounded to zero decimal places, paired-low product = 243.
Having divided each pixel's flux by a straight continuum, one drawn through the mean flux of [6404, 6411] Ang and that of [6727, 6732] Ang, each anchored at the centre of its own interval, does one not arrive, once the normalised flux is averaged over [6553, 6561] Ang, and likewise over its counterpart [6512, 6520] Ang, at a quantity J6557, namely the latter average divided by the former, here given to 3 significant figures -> 1.04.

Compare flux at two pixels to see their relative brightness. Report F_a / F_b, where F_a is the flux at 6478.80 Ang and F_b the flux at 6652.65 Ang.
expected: 0.96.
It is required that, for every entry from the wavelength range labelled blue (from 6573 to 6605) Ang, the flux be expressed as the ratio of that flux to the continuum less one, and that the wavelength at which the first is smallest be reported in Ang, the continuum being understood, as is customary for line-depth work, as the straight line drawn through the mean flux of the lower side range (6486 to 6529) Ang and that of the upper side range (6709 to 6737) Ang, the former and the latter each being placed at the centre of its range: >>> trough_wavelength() 6597.73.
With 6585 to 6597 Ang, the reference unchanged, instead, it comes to 6596.21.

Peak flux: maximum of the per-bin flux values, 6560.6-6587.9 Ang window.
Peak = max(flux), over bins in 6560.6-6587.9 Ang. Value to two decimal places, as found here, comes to 16.67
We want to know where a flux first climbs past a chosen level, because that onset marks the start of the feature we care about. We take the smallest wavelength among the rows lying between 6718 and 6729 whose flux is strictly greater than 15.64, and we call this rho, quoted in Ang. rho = 6718.84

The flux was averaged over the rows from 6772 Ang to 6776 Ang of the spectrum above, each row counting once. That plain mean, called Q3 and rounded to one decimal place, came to 15.7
